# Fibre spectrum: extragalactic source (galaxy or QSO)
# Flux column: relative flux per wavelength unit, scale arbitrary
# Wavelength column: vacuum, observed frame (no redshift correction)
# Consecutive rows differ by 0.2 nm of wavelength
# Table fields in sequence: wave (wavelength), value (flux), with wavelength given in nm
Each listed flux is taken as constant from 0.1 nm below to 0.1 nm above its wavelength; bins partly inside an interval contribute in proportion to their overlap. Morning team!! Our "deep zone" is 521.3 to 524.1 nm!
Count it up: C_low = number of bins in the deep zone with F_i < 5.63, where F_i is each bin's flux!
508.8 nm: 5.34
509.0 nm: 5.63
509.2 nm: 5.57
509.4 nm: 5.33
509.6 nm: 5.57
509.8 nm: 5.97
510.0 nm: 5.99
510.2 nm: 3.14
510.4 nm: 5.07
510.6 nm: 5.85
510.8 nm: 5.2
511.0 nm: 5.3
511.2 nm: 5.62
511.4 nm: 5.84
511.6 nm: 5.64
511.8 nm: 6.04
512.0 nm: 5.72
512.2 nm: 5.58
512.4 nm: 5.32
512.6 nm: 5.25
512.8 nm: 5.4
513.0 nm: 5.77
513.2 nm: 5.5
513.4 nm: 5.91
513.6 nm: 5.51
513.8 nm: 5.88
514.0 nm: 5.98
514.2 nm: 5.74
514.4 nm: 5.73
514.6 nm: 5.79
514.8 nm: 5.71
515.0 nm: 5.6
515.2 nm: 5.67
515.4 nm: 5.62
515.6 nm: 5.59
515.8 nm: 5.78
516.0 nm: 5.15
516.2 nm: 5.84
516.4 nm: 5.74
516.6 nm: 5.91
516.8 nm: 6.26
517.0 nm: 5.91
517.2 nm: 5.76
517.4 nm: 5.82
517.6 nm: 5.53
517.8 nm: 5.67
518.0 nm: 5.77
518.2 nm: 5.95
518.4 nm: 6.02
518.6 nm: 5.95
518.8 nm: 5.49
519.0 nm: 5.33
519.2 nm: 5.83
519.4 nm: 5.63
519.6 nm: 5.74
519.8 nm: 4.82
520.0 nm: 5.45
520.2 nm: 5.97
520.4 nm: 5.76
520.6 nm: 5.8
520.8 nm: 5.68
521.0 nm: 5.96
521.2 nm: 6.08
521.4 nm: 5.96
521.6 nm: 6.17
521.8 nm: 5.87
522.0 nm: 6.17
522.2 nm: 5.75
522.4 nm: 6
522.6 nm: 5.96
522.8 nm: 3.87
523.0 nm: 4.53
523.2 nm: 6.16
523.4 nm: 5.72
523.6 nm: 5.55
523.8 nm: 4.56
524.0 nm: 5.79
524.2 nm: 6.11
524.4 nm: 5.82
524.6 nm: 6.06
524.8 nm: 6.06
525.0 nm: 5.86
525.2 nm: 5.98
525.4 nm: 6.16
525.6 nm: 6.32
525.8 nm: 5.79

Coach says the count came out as 4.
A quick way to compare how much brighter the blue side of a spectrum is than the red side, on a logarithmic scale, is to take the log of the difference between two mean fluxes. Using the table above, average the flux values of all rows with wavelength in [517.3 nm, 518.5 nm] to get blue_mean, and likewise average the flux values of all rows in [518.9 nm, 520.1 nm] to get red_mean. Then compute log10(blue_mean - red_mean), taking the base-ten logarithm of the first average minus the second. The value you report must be -0.5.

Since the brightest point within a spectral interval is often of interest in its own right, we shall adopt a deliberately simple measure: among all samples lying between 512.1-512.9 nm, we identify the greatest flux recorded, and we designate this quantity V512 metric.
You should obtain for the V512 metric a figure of 5.58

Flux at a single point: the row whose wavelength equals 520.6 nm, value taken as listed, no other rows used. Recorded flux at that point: 5.8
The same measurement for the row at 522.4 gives 6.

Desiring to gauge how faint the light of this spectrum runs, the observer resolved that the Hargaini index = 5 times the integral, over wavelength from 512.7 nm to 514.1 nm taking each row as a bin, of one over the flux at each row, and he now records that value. 1.23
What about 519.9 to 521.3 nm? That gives 1.21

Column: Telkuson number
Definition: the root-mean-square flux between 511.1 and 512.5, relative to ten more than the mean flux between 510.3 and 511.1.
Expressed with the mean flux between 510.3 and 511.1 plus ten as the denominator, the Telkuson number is 0.370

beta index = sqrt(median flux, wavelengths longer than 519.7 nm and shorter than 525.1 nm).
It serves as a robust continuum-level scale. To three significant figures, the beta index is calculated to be 2.42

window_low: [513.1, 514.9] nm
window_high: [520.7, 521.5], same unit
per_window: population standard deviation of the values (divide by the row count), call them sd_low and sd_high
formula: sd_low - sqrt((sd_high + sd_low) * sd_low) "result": -0.061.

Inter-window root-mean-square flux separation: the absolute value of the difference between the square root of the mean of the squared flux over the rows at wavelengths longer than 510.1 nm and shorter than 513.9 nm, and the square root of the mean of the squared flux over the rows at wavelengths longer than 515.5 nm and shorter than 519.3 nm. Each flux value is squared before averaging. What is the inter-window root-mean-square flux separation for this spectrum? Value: 0.28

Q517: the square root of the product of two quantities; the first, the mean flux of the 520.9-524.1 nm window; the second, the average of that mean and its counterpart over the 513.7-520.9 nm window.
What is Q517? 5.653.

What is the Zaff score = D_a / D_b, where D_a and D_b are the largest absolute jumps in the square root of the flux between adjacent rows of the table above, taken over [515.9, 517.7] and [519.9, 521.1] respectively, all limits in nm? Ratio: 1.4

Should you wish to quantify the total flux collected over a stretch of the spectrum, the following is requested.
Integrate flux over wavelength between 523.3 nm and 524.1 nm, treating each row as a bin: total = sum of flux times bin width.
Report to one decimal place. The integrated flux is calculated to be 4.3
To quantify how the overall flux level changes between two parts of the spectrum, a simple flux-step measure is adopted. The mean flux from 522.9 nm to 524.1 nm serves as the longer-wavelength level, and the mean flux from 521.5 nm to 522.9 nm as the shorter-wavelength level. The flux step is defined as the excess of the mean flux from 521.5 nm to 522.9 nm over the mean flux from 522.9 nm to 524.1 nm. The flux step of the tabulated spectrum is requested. 0.3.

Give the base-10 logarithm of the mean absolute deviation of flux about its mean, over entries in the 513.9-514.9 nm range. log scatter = -1.12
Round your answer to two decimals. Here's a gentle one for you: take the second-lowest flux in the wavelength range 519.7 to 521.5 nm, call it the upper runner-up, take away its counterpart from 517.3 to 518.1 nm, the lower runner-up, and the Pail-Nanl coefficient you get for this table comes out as -0.22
